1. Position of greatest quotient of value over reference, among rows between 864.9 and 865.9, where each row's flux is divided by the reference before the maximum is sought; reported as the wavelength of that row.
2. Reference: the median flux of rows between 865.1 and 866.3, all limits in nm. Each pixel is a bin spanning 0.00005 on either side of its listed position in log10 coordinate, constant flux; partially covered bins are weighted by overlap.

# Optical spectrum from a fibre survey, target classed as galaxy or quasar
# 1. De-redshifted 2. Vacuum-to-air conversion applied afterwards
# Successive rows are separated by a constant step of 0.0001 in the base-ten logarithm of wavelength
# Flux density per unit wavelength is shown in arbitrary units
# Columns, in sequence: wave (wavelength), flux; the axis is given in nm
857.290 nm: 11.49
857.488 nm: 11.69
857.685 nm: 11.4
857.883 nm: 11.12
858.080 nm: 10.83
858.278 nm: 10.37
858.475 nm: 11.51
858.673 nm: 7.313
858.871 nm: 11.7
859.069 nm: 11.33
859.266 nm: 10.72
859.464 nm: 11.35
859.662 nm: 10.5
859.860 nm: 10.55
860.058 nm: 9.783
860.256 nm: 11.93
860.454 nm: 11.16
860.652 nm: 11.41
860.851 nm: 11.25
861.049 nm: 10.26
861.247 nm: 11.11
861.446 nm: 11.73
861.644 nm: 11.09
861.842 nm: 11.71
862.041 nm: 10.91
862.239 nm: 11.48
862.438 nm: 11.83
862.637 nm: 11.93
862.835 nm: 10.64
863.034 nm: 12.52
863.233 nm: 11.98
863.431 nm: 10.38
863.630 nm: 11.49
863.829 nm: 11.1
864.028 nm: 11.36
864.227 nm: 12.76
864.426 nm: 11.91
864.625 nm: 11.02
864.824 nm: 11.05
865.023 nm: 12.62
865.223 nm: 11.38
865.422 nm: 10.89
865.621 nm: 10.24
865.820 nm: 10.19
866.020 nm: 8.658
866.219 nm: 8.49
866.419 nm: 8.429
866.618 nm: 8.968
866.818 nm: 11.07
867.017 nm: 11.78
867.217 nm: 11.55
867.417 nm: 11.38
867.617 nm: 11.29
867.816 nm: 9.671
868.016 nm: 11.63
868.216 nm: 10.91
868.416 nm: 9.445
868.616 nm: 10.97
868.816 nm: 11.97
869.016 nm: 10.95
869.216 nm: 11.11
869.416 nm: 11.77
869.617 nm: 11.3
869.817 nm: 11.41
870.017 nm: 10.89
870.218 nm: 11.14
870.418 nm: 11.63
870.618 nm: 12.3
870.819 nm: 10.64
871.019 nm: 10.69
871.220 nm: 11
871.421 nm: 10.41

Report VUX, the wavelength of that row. 865.023 nm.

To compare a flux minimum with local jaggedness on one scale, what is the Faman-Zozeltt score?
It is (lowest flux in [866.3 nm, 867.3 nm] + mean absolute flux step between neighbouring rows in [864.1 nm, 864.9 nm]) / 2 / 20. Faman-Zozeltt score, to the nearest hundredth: 0.23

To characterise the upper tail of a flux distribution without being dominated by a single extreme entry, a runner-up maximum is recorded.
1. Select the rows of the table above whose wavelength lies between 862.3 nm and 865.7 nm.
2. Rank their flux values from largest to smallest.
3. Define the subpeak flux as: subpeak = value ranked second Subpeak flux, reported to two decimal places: 12.62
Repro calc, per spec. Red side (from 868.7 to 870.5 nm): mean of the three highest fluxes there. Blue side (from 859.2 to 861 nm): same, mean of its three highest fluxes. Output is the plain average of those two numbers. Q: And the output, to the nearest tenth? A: 11.7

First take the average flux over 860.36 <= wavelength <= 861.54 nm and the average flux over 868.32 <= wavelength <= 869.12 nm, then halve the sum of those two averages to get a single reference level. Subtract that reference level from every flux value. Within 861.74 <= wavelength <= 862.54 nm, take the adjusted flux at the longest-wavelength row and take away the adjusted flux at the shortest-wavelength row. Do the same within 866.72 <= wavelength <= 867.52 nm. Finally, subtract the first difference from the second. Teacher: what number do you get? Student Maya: 0.19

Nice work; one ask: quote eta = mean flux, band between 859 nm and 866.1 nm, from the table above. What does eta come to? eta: 11.2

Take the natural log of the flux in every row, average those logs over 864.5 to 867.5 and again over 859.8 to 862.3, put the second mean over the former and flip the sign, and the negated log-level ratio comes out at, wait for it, -1.03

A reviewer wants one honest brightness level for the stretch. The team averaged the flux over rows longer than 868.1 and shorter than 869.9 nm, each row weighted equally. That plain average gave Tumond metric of 11.1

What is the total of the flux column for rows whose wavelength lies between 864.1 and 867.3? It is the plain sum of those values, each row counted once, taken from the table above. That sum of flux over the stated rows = 171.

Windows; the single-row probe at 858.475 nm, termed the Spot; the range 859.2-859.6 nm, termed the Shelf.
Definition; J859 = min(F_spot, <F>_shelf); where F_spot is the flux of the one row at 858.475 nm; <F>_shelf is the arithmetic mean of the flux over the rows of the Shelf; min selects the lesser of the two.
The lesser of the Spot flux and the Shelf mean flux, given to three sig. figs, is 11.0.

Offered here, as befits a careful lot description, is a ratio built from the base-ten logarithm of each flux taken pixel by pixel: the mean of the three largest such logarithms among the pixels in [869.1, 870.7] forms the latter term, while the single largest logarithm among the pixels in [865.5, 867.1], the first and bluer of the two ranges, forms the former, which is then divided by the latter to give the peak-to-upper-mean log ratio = 1.00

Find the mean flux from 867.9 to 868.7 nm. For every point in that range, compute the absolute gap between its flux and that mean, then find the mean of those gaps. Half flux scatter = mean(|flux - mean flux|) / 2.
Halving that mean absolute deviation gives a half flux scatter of 0.32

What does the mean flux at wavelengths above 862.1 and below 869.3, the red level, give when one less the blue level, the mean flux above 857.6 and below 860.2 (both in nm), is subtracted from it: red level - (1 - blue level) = 20.6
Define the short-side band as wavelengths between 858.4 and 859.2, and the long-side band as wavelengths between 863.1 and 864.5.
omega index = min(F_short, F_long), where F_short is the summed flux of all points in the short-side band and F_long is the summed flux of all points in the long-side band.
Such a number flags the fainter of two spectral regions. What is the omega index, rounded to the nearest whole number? 42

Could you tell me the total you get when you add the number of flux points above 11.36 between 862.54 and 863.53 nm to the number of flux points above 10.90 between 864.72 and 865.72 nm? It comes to 6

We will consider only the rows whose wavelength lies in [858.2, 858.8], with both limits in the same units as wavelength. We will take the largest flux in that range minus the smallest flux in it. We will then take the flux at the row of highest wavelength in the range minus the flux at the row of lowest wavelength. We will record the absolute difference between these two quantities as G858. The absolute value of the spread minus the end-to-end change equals 7.3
